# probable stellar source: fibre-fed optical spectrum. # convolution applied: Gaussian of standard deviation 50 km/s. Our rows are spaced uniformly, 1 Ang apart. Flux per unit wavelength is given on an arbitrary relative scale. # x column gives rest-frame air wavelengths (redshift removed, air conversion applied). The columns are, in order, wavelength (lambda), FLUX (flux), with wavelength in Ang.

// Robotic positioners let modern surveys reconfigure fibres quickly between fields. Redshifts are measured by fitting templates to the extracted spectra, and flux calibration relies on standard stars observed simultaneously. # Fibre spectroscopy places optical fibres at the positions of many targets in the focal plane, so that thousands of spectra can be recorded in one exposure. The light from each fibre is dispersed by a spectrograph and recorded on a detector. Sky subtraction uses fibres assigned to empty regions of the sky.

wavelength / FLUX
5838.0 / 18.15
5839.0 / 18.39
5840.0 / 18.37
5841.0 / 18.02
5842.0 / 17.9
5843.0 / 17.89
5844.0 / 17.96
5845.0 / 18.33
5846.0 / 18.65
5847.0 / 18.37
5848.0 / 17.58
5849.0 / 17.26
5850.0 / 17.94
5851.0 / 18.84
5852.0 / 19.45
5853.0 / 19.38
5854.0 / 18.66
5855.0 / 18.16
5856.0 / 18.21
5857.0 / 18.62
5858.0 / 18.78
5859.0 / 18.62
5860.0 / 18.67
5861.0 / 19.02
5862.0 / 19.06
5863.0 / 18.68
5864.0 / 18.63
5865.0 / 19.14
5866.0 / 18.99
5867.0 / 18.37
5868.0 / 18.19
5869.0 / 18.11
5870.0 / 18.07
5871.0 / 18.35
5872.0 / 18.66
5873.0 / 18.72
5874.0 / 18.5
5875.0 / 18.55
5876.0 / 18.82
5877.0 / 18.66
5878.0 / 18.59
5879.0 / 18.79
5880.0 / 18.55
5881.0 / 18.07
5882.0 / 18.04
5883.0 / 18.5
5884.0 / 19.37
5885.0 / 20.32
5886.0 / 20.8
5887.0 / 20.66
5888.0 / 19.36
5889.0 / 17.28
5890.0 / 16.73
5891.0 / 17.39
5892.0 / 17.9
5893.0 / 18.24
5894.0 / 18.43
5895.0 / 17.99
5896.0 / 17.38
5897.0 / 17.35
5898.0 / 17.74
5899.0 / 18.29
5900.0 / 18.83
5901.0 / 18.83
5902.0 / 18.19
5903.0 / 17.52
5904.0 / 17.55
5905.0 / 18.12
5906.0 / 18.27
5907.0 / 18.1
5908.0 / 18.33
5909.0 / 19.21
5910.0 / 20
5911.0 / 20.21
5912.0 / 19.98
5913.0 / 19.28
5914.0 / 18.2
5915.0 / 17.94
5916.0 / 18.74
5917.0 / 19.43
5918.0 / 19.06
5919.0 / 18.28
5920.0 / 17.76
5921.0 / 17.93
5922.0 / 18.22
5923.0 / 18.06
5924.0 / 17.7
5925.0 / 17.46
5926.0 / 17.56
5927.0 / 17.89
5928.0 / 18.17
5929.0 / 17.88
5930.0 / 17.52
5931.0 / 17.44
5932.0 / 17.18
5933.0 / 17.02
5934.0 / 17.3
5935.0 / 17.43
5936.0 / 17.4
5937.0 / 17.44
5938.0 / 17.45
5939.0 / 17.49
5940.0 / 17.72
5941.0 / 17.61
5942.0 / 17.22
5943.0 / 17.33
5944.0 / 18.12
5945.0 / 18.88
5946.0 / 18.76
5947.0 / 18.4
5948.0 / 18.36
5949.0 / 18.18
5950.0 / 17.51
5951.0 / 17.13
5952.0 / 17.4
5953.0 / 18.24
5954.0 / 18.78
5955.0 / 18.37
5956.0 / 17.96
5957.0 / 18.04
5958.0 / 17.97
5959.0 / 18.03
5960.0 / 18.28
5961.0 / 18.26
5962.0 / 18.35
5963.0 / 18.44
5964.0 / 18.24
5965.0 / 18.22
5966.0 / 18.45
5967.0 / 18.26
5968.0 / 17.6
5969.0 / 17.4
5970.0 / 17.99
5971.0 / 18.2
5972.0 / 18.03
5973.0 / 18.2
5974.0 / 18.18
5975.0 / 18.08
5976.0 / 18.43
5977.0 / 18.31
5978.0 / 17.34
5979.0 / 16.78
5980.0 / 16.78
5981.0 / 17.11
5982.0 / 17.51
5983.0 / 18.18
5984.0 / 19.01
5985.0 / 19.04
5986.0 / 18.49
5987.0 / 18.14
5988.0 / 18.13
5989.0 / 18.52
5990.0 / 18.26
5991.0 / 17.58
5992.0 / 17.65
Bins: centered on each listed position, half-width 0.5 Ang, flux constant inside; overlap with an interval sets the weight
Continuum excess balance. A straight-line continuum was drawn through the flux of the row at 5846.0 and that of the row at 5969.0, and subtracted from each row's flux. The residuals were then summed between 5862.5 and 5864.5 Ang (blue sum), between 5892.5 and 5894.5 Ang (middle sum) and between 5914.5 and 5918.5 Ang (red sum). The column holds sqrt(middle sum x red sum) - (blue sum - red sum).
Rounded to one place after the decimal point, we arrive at 4.1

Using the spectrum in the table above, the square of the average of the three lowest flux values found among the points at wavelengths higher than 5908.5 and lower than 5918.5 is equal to 335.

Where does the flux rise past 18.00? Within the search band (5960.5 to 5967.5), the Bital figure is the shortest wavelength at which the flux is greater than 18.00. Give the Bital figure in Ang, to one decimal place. 5961.0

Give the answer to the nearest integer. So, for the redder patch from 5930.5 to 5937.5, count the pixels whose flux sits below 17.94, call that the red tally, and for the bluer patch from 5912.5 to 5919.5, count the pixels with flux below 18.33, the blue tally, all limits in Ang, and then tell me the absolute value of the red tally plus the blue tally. 10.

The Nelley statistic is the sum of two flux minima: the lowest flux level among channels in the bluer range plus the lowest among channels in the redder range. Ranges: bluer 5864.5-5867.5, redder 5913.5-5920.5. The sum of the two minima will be 36.1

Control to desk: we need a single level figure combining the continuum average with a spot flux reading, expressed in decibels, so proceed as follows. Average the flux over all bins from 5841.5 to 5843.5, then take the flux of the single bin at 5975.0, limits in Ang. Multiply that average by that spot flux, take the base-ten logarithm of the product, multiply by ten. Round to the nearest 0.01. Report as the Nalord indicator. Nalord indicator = 25.10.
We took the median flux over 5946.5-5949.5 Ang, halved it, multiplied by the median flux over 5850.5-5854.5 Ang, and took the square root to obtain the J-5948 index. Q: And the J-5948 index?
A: 13.2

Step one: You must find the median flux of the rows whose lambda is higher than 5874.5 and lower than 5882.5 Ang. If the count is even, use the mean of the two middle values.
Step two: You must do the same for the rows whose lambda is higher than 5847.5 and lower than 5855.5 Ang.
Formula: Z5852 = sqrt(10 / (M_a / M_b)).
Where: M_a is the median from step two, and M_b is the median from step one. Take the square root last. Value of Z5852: 3.18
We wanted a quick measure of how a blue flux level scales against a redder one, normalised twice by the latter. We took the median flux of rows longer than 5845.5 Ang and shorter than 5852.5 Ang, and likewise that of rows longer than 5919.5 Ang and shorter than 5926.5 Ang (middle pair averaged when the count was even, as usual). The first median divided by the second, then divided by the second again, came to 0.058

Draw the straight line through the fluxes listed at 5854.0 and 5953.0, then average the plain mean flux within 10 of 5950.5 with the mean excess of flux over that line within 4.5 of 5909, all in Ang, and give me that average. 9.3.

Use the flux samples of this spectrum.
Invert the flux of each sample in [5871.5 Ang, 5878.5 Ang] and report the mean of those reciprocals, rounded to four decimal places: 0.0536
